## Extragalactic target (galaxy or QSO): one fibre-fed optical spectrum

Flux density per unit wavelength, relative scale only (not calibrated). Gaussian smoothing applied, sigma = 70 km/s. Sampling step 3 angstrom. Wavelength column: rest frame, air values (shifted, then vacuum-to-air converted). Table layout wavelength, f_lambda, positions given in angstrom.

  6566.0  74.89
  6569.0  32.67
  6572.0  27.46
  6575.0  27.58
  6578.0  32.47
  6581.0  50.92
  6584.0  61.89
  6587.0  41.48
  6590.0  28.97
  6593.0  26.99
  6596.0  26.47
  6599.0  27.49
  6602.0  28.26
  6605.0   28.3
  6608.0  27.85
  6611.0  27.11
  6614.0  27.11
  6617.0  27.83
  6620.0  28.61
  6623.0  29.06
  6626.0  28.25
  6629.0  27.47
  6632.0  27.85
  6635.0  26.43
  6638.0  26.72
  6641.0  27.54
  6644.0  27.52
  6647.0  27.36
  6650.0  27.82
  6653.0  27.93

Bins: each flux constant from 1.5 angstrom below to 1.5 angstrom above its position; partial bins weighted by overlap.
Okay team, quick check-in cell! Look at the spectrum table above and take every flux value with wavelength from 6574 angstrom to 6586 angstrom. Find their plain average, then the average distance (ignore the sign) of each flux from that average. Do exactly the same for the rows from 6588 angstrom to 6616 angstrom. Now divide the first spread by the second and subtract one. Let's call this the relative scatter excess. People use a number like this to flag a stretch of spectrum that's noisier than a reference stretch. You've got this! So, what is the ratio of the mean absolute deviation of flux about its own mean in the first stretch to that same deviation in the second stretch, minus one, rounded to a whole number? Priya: 19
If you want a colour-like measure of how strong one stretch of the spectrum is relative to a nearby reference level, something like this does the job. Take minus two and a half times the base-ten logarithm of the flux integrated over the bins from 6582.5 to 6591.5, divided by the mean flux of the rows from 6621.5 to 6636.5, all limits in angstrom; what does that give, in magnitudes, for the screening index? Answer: -2.89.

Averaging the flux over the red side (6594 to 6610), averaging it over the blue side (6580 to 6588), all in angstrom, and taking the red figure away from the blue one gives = 24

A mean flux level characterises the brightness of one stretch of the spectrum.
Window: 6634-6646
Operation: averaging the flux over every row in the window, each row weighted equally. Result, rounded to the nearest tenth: 27.1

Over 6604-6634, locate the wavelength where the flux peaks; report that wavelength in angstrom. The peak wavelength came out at 6623.0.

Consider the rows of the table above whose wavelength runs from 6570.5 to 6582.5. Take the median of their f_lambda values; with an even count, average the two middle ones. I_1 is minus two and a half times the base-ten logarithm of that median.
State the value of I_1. -3.69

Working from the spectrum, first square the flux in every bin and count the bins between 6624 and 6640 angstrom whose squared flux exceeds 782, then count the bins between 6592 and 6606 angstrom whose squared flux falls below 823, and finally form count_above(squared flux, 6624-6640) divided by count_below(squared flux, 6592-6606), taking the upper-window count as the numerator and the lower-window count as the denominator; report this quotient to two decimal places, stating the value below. 0.20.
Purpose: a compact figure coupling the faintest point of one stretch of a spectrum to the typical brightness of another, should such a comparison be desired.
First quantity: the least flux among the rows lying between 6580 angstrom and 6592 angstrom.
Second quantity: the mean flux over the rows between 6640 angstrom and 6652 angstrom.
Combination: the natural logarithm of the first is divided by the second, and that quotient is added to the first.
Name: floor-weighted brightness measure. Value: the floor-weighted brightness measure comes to 29.09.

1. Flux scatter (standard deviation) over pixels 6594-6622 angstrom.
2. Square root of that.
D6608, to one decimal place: 0.8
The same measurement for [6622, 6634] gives 0.8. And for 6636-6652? 0.6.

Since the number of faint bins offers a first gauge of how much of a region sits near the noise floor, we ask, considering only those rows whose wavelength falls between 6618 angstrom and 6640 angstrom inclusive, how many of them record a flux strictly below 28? 4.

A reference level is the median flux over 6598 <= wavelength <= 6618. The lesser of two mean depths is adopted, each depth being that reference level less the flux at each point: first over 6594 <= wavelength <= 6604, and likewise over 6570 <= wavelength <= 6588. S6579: -12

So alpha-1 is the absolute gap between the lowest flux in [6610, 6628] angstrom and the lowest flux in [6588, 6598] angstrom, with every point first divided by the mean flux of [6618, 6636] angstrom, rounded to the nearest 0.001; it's 0.023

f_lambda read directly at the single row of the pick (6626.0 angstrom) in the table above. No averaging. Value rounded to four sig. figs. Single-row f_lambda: 28.25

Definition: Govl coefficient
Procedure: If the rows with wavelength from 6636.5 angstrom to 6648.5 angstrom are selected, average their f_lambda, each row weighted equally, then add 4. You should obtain 31.3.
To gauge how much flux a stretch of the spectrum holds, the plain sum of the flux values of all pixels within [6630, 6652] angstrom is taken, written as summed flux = 191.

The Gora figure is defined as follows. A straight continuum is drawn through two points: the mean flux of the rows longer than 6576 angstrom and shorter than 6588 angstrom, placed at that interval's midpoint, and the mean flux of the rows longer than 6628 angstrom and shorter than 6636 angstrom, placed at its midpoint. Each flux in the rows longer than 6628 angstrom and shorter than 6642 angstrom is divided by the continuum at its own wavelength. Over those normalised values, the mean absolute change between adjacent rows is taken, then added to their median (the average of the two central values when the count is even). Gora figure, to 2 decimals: 1.07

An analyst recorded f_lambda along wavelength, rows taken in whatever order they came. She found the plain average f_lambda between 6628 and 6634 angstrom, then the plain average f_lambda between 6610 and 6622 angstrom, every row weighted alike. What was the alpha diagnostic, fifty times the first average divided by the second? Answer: 50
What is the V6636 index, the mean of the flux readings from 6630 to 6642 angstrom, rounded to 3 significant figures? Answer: 27.1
